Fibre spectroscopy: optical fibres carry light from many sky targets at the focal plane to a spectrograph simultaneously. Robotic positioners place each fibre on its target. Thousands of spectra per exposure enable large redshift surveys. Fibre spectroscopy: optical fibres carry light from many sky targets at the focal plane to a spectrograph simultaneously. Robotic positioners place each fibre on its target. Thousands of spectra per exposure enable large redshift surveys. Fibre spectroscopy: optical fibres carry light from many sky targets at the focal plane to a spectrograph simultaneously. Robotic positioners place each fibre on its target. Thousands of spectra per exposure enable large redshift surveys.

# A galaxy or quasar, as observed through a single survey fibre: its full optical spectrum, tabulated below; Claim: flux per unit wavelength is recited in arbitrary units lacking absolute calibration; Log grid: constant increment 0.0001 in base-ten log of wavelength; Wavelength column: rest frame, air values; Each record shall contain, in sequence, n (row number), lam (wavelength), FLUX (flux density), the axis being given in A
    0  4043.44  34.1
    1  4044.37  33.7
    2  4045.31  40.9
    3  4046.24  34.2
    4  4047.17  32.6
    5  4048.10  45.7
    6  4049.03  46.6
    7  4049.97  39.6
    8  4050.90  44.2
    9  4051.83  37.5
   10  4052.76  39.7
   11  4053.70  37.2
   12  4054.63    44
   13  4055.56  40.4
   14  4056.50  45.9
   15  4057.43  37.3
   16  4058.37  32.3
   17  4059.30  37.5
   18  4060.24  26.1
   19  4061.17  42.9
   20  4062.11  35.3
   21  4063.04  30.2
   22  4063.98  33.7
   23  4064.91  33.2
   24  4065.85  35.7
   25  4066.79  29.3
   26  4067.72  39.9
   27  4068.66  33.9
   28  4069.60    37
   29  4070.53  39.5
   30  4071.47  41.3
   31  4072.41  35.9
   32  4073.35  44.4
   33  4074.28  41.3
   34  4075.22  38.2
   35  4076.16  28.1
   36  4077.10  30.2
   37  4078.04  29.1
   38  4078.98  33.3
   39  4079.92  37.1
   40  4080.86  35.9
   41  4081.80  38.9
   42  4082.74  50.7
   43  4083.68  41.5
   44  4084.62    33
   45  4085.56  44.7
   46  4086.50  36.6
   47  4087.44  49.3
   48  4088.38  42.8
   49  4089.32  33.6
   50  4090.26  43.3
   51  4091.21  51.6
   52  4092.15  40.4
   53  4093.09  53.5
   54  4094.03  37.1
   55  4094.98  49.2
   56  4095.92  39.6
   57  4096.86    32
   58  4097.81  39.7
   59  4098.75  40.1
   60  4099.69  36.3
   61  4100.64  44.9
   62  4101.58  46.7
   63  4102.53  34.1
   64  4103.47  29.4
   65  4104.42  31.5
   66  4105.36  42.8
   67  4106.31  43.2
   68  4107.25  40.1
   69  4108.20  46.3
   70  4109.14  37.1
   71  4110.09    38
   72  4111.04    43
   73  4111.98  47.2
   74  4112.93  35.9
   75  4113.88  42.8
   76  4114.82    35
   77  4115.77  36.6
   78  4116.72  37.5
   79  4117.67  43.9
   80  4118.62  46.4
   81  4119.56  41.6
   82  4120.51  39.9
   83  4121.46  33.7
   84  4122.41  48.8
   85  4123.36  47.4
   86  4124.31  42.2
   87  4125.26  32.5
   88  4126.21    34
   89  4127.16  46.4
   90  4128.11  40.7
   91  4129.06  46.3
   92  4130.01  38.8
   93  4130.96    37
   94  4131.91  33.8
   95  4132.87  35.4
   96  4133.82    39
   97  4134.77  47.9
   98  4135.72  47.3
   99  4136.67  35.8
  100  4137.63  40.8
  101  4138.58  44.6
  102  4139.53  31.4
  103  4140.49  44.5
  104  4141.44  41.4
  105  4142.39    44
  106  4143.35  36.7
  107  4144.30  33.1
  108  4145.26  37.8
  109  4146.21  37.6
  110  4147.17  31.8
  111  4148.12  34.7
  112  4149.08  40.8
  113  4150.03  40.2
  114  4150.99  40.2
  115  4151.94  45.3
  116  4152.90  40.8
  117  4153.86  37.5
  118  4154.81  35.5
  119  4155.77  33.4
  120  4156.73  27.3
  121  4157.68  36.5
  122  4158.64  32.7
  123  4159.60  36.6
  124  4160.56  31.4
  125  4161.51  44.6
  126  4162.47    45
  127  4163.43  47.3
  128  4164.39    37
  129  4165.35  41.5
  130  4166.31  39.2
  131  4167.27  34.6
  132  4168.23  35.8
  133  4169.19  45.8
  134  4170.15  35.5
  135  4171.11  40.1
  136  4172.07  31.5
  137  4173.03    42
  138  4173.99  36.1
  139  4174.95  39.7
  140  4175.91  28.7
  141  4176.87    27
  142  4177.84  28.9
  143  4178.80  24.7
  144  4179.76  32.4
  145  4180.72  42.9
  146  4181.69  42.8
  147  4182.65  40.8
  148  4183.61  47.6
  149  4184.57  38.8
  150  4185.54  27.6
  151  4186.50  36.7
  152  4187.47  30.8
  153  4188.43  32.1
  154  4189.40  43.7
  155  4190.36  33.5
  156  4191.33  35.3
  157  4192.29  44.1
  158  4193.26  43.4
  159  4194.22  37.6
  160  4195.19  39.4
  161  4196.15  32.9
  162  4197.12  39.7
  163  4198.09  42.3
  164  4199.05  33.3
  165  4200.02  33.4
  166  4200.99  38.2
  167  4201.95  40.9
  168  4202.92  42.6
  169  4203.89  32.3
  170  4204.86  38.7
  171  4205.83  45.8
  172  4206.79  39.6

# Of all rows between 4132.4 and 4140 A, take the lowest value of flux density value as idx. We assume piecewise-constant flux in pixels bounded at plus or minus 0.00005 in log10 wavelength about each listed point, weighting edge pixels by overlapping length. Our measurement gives 31.4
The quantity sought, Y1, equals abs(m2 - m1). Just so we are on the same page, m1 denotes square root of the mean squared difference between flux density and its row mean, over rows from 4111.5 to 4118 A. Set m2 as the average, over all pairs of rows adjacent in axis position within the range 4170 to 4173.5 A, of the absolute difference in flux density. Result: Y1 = 3.5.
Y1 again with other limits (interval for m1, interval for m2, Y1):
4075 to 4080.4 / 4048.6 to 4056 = 0.9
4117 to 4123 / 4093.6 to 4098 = 4.4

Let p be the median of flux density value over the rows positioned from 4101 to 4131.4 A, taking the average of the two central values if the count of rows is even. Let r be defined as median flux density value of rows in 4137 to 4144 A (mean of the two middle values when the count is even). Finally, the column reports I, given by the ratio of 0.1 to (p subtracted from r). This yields 0.10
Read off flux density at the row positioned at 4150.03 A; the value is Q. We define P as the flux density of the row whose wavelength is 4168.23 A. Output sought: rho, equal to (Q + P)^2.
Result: 5776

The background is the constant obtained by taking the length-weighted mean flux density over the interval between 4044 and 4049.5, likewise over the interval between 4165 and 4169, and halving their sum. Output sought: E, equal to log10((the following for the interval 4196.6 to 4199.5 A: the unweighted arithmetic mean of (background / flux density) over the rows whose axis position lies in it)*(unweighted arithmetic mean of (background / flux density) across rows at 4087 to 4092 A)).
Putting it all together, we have -0.042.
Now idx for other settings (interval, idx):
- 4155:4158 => 27.3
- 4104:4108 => 31.5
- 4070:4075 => 35.9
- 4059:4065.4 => 26.1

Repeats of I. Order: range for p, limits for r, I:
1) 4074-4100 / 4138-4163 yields -0.06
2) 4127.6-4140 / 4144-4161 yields -0.04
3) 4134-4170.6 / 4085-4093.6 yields 0.02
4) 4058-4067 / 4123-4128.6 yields 0.01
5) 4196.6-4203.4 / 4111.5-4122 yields 0.50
